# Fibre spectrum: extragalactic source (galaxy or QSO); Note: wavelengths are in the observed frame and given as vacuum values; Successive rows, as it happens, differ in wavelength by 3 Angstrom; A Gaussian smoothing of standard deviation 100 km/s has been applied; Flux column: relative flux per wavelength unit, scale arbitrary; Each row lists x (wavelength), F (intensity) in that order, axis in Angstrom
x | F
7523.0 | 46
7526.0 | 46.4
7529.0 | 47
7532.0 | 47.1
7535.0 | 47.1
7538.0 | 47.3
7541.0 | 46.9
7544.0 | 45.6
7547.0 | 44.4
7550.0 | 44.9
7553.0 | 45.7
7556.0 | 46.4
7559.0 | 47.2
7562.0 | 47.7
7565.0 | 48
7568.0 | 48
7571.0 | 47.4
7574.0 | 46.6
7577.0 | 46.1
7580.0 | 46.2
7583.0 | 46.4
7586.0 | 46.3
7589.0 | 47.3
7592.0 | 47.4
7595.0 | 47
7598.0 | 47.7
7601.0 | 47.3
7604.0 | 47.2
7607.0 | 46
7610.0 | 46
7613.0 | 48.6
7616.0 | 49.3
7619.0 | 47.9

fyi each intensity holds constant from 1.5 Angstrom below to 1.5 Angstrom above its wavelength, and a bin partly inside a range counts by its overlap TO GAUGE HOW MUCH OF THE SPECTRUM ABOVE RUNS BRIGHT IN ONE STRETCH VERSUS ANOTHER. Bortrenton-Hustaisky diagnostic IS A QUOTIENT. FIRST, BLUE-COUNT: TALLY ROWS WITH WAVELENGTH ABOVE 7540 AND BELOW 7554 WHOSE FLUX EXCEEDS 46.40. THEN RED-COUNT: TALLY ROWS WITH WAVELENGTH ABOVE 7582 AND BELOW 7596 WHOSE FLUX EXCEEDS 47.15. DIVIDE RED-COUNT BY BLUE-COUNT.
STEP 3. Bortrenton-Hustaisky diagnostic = 2.0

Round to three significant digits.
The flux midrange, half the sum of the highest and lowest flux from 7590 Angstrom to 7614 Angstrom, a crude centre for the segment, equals 47.3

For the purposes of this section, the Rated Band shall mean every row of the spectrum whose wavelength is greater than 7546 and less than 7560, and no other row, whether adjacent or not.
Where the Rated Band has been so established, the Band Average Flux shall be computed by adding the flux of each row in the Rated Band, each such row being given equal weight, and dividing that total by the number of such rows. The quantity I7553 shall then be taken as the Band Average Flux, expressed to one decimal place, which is 45.7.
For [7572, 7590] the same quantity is 46.5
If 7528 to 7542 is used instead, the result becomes 47.1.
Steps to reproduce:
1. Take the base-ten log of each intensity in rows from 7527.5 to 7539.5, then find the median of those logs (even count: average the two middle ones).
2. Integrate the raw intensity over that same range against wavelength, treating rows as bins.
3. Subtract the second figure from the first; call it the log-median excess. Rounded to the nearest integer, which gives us -564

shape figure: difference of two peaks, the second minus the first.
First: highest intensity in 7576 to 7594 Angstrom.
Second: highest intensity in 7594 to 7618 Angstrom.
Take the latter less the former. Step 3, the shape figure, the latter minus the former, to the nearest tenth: 1.9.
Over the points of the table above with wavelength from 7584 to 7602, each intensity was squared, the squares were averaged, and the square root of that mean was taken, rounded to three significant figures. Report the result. 47.2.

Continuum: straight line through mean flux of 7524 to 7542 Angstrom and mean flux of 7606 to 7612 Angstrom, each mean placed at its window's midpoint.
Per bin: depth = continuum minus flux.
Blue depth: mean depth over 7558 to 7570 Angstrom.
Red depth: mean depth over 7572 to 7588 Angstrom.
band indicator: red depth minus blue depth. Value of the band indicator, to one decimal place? 1.2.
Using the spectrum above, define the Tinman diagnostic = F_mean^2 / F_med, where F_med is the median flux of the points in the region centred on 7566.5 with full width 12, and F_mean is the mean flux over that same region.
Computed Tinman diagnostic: 47.7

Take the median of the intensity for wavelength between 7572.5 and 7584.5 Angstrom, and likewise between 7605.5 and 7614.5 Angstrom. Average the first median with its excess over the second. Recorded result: 23.3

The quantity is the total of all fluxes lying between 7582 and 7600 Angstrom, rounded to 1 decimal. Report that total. 282.1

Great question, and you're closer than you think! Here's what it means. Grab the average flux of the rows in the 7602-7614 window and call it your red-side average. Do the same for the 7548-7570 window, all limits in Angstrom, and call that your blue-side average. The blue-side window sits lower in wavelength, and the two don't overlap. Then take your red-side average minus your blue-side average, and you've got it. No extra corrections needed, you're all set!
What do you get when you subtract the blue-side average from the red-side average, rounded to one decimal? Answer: 0.1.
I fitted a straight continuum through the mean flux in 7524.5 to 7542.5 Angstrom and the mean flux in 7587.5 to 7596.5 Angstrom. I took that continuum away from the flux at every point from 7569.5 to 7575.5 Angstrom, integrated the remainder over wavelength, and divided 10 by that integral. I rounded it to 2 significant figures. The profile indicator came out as -12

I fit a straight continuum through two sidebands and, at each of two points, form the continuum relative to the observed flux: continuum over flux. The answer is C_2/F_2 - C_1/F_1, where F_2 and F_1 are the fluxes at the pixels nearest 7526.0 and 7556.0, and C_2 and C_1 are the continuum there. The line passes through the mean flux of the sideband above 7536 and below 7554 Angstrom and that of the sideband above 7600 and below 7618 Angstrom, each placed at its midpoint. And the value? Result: -0.016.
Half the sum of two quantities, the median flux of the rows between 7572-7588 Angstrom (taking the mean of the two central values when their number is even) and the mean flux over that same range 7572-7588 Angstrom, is 46.3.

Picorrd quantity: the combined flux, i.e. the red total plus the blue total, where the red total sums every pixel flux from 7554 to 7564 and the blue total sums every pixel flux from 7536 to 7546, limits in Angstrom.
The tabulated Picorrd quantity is 281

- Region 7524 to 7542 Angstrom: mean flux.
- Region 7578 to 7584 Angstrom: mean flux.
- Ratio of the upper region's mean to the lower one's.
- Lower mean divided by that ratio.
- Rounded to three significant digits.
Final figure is 47.6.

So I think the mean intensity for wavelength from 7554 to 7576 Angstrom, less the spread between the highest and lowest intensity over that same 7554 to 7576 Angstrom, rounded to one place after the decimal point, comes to 45.7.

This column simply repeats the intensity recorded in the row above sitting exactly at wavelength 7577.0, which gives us 46.1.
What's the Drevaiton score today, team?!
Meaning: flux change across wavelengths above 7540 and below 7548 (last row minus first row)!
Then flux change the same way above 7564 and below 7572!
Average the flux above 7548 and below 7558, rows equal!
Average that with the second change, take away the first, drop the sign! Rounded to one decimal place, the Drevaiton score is 25.0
